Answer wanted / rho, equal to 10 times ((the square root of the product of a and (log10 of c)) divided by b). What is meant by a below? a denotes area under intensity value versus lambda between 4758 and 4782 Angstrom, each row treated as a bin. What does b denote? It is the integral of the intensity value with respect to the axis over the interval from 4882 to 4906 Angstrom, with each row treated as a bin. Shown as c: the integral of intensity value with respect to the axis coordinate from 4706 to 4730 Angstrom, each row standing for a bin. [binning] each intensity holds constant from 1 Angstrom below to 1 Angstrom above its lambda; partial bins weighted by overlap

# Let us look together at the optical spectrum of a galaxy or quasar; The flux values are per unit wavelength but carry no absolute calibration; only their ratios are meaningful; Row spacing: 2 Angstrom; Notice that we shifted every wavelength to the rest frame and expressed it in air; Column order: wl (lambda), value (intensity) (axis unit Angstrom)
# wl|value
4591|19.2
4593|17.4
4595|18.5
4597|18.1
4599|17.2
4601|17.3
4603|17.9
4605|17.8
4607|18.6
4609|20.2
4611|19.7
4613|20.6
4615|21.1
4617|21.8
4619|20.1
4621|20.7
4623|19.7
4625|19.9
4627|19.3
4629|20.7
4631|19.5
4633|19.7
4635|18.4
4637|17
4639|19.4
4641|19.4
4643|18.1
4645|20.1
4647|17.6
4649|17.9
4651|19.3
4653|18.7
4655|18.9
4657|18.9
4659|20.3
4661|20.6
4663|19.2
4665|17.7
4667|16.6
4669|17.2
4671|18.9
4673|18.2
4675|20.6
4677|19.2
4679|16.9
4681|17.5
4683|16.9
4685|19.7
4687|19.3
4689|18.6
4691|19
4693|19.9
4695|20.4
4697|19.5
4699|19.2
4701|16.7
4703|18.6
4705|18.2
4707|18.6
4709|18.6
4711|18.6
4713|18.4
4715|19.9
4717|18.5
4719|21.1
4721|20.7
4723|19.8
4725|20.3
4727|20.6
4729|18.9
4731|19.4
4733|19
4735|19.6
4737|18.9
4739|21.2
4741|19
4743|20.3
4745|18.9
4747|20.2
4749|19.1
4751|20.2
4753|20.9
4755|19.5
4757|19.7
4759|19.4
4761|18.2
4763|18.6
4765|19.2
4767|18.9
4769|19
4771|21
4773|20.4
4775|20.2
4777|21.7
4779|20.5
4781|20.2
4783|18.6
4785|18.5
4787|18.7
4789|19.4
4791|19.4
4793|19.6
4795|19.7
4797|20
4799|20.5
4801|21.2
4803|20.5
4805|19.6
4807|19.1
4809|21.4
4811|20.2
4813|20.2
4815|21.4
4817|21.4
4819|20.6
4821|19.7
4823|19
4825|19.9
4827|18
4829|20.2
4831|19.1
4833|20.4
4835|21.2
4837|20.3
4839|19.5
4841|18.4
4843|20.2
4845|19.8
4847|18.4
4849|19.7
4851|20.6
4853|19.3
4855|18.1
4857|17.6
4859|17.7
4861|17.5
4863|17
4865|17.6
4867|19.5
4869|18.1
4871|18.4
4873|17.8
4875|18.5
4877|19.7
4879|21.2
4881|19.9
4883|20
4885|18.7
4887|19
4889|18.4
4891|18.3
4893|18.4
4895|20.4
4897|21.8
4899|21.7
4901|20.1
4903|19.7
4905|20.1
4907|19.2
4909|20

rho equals 0.752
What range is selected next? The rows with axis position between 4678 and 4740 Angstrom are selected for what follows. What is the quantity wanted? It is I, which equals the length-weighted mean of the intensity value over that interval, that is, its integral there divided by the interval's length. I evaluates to 19.1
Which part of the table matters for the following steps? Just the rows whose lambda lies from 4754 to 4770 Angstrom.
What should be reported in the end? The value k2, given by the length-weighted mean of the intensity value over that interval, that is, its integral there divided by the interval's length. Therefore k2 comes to 19.1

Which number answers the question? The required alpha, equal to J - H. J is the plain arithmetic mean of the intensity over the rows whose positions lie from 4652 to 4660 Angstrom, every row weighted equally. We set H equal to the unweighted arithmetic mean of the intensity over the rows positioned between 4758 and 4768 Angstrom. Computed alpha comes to 0.3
